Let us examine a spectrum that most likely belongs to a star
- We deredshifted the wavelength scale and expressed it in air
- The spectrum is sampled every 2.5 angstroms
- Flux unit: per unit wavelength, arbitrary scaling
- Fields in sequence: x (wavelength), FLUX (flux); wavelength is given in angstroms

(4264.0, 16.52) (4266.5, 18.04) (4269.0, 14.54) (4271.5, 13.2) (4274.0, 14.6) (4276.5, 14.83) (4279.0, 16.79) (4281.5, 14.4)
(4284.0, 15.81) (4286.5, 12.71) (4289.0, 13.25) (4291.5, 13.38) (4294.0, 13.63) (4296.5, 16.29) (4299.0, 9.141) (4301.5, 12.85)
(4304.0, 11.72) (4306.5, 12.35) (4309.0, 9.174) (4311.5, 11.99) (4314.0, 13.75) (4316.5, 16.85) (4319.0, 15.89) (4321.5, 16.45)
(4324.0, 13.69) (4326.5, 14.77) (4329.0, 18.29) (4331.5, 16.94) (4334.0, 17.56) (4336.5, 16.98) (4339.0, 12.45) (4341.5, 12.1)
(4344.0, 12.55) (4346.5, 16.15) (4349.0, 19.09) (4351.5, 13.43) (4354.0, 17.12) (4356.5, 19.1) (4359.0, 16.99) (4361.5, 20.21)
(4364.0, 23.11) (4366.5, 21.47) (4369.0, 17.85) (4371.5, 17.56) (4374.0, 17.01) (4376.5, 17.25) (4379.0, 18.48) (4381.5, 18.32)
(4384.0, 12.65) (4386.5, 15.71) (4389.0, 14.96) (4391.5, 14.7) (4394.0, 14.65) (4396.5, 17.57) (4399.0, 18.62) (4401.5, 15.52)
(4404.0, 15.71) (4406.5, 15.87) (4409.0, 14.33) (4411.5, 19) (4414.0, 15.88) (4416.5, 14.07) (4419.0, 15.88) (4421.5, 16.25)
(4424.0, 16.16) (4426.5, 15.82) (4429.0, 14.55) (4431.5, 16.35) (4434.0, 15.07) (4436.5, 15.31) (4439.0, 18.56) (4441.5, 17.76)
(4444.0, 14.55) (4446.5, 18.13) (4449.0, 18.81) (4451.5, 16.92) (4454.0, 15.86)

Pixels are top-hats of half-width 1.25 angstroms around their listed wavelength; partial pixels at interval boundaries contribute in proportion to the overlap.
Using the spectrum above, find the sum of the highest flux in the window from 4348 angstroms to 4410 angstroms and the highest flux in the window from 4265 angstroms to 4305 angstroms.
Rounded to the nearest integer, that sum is 41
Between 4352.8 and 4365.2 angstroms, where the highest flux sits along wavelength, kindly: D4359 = 4364.0 angstroms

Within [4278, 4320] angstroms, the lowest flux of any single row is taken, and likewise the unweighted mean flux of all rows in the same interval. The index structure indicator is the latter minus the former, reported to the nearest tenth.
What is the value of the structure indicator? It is 4.4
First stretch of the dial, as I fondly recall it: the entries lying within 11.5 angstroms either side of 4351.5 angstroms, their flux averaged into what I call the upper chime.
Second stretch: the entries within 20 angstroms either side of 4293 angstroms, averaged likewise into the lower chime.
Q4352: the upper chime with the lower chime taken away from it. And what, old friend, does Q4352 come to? 3.0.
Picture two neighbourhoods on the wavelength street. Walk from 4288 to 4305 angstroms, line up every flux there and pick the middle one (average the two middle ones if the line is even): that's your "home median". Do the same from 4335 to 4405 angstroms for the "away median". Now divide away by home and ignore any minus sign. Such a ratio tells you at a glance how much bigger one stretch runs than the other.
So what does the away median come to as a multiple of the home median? 1.28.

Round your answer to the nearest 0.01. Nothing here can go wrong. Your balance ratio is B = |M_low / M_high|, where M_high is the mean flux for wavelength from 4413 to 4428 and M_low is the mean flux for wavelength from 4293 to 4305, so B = 0.81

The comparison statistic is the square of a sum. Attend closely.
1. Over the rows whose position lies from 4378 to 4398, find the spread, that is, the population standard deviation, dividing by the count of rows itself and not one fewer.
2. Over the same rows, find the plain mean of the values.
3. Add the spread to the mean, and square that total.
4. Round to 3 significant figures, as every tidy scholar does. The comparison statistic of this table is 317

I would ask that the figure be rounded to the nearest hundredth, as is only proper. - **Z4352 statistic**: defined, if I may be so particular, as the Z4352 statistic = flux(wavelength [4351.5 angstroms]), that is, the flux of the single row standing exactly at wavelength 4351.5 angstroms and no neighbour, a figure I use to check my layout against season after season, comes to 13.43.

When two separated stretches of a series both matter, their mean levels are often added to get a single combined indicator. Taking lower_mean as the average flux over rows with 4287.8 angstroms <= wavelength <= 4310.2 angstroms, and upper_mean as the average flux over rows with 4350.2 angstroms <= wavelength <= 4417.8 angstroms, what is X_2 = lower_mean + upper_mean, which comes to 29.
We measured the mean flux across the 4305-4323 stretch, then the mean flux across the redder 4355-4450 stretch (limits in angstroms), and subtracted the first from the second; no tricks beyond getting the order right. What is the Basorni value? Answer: 3.1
